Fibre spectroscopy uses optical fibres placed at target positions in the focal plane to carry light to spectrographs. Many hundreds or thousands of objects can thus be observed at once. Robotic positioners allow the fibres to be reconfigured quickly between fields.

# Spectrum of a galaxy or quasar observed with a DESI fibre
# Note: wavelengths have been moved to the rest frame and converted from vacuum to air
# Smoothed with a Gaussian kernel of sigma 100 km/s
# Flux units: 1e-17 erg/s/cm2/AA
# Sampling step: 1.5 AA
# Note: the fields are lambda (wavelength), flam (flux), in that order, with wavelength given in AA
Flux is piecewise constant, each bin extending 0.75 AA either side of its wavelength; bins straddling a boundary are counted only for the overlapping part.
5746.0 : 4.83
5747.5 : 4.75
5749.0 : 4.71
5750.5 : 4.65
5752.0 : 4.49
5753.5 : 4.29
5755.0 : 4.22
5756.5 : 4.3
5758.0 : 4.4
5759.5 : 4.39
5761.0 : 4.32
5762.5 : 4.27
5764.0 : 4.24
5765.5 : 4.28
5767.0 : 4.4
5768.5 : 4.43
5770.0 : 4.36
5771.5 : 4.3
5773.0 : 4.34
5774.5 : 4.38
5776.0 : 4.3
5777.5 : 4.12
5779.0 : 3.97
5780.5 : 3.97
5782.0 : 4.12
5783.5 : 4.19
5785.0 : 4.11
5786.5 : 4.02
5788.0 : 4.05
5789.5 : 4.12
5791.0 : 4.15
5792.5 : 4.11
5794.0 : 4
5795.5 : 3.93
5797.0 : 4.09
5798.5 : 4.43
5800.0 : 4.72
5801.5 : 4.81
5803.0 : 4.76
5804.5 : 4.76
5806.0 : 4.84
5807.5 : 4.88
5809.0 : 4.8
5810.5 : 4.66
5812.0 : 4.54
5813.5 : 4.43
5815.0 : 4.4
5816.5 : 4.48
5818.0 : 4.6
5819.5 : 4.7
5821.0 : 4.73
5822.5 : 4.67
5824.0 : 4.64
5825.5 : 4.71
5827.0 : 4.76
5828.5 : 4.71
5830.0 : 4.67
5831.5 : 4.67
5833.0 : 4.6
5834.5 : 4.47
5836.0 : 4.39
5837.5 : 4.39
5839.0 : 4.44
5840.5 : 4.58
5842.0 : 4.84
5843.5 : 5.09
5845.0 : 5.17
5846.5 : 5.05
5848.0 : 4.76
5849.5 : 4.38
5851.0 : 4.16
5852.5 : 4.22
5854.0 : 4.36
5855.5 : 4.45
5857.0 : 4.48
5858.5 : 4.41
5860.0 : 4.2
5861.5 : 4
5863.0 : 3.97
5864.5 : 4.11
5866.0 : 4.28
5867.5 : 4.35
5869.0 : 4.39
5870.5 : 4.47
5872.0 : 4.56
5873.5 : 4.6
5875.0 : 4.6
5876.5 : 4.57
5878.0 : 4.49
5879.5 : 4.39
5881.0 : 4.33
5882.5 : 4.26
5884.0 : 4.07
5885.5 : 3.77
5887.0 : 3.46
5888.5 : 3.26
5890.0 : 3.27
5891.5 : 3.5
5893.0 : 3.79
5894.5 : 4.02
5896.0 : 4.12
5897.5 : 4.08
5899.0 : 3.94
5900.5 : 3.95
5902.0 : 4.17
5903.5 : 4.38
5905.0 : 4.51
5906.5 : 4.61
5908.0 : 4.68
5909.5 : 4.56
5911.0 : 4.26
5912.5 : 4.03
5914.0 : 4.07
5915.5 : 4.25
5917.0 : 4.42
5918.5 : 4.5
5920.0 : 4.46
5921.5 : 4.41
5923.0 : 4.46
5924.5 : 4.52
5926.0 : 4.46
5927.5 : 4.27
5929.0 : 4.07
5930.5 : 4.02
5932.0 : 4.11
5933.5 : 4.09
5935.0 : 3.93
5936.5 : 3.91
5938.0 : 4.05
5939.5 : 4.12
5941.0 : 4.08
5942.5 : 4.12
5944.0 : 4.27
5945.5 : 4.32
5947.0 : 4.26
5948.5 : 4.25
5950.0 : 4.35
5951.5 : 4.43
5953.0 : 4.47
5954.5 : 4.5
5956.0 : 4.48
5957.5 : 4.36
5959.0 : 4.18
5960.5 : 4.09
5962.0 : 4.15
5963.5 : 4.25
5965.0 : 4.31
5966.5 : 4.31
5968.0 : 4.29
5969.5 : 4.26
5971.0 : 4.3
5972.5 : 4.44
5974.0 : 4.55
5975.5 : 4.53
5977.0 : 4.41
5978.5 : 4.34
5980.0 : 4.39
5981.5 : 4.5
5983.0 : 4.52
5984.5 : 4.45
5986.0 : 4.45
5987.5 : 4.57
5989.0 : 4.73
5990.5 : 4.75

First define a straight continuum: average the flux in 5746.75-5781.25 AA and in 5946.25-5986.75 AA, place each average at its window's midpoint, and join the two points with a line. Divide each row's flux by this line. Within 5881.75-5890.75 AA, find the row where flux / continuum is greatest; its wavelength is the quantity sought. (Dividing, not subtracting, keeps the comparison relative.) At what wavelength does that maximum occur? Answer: 5882.5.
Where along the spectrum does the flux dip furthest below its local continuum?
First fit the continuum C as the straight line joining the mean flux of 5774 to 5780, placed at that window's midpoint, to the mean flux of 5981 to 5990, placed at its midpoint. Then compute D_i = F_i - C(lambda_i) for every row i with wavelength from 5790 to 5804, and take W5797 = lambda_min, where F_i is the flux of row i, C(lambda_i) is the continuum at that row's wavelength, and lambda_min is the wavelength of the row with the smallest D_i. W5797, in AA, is 5795.5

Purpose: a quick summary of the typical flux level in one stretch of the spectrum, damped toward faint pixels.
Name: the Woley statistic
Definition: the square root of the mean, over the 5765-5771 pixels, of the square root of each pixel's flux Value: 1.45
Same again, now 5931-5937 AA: 1.42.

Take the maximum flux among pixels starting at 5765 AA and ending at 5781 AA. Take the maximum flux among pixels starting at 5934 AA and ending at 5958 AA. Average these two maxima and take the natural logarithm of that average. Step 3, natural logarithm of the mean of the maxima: 1.50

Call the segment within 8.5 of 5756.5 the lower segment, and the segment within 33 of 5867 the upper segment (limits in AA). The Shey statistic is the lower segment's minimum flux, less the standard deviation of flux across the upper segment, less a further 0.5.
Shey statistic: 3.30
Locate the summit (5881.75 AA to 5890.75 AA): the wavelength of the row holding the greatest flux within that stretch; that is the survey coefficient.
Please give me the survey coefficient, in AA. 5882.5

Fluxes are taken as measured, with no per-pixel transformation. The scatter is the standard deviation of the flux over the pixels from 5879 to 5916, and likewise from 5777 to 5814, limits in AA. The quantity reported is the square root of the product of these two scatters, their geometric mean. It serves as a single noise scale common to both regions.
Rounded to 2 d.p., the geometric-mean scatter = 0.36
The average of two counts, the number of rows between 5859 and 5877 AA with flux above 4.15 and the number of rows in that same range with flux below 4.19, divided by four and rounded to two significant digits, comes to 1.5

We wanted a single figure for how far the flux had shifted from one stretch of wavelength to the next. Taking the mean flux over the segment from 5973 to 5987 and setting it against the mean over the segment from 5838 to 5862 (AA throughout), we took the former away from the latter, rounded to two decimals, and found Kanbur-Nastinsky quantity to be 0.08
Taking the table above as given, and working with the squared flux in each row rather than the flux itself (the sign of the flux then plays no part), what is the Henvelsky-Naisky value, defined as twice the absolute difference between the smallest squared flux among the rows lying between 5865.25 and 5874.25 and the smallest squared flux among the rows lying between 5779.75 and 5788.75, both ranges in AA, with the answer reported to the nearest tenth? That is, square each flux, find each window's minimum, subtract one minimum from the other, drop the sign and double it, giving 5.1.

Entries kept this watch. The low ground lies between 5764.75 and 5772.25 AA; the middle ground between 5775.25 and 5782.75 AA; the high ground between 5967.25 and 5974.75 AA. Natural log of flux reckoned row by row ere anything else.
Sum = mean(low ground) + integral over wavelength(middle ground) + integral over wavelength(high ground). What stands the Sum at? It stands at 23.1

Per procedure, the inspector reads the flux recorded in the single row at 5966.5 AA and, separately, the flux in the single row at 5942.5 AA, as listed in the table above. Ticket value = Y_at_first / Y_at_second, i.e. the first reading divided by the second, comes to 1.05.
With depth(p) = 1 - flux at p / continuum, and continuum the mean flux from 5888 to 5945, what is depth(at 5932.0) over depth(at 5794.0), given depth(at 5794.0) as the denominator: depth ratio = 0.3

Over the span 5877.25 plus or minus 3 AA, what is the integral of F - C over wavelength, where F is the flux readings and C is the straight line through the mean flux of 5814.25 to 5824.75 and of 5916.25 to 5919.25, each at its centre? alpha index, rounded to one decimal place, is 0.0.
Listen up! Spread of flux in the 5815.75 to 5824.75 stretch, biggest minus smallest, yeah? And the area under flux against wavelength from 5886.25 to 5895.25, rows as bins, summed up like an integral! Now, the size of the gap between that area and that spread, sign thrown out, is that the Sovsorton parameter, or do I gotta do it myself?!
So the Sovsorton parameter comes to 31.7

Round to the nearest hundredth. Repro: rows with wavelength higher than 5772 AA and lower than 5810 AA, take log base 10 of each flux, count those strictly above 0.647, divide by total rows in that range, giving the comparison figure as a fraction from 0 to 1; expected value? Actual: 0.28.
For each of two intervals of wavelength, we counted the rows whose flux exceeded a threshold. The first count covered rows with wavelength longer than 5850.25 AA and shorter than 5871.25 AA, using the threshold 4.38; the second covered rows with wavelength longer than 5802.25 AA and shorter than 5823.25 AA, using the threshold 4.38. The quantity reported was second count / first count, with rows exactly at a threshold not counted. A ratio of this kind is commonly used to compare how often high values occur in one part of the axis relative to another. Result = 2.8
